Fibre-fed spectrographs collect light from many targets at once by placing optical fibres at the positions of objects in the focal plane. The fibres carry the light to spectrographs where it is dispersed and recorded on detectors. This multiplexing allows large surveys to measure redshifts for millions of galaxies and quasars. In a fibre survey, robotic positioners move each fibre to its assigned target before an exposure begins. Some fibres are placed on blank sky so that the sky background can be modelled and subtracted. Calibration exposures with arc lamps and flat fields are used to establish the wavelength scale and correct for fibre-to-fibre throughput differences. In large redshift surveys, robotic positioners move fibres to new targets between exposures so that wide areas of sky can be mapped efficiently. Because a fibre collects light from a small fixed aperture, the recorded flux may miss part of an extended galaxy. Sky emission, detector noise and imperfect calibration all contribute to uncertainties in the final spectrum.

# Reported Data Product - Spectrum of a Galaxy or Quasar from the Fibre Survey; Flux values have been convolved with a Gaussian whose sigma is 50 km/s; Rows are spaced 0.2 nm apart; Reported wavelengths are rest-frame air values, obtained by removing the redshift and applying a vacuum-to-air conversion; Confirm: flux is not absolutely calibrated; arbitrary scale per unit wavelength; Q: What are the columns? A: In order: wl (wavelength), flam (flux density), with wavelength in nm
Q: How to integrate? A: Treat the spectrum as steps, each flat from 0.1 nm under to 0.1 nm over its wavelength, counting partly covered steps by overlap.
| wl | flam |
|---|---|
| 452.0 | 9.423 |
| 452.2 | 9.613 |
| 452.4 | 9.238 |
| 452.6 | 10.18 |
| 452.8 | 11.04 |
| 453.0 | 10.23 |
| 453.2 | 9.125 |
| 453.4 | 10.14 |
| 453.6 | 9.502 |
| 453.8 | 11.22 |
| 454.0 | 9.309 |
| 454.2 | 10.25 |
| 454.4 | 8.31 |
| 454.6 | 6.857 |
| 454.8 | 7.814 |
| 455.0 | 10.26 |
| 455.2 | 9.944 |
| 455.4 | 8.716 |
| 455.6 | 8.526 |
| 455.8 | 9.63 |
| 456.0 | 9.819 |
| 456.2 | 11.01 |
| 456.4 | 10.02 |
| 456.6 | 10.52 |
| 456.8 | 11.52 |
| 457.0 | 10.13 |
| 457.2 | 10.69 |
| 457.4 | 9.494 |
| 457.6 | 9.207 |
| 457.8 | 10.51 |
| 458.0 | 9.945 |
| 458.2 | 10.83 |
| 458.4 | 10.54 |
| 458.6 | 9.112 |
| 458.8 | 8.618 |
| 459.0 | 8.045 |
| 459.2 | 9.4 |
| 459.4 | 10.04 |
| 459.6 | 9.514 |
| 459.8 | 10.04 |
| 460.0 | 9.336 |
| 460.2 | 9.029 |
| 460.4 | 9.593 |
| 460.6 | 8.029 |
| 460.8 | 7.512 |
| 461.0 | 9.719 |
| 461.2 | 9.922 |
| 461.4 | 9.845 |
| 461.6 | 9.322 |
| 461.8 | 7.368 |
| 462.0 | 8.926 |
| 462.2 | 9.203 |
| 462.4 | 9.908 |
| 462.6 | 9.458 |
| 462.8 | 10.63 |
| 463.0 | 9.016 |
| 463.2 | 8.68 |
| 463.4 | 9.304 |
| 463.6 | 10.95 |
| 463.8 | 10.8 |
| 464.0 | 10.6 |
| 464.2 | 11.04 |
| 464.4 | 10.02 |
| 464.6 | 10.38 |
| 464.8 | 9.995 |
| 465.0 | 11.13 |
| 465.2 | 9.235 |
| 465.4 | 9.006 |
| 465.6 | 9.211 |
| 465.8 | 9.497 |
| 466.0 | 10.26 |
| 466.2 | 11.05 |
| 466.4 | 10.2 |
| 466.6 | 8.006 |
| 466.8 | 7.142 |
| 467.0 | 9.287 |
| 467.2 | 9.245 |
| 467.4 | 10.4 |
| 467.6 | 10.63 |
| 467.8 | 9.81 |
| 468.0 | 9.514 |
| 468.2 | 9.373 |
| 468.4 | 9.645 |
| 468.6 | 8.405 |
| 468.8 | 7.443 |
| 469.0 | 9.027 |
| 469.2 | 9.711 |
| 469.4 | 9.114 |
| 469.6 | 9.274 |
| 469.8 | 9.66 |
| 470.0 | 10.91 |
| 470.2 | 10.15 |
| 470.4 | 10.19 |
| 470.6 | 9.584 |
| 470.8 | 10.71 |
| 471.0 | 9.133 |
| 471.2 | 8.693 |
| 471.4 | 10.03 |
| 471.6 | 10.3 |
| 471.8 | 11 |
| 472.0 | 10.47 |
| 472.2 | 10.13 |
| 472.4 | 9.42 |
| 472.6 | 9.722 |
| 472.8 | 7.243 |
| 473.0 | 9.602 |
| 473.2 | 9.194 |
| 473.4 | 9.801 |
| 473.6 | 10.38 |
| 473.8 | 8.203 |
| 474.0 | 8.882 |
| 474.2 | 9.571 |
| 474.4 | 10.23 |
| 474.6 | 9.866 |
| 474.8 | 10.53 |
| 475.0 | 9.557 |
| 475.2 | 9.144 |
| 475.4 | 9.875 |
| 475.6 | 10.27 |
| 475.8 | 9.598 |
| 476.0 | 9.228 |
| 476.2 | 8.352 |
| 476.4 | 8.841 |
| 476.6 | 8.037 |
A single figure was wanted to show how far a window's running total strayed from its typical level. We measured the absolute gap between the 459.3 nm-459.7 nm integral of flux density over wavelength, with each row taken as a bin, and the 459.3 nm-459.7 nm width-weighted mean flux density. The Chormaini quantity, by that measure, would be 5.87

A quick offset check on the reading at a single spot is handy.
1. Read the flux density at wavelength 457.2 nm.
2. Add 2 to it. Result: 12.7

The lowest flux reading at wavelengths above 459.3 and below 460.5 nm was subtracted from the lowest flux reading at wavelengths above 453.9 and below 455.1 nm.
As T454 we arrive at -2.2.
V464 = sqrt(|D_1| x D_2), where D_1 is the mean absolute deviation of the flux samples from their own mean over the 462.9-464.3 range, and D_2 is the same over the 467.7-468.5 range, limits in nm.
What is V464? 0.36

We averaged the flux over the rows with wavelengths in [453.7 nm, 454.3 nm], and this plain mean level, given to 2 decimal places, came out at 10.26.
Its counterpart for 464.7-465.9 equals 9.68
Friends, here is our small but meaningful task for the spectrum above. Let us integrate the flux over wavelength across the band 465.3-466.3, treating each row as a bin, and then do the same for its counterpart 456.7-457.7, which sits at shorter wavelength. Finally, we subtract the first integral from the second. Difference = 0.4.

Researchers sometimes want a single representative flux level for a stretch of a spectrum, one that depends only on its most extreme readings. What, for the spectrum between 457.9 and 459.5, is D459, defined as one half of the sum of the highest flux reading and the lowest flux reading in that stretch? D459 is 9.4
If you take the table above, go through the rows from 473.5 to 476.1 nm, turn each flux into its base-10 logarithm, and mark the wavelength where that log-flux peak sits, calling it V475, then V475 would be 474.8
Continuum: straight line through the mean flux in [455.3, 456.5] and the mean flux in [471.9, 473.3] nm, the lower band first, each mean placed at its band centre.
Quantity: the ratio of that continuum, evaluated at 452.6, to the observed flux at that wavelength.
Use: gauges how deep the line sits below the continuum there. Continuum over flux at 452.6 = 0.95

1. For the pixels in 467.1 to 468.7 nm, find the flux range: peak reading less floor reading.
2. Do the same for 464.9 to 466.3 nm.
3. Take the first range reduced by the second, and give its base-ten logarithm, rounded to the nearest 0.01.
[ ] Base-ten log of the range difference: -1.00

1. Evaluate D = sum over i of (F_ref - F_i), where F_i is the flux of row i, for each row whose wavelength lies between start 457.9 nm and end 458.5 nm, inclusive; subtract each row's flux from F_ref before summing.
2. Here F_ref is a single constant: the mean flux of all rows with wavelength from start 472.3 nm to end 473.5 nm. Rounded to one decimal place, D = -3.8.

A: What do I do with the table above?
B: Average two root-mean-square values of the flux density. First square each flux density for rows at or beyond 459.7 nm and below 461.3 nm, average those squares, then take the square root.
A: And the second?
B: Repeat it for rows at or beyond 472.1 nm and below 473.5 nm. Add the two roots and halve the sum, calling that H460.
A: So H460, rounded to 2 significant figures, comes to 9.3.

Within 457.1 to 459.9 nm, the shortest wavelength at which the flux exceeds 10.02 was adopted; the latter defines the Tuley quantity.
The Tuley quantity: 457.2 nm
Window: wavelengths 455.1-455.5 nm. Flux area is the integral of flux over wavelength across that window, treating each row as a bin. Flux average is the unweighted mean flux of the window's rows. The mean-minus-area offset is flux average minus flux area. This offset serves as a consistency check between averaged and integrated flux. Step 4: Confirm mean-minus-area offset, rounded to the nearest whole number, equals 6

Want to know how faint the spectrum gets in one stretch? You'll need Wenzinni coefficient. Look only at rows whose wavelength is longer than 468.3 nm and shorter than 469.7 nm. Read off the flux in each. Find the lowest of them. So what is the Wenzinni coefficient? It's 7.443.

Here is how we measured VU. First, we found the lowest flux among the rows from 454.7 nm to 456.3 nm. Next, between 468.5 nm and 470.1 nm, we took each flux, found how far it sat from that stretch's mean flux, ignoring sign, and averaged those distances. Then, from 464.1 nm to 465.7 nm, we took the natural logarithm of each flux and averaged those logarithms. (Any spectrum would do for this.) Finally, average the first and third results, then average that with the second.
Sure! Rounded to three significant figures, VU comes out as 2.88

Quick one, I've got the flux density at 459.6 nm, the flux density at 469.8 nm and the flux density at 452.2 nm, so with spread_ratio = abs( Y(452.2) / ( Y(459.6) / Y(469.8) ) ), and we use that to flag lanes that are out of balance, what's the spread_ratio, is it 9.8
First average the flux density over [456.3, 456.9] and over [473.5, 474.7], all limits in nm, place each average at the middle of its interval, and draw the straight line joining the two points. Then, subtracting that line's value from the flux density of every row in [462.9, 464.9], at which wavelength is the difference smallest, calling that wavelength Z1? 463.2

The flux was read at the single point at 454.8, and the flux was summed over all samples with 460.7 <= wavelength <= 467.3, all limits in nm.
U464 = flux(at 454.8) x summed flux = 2468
